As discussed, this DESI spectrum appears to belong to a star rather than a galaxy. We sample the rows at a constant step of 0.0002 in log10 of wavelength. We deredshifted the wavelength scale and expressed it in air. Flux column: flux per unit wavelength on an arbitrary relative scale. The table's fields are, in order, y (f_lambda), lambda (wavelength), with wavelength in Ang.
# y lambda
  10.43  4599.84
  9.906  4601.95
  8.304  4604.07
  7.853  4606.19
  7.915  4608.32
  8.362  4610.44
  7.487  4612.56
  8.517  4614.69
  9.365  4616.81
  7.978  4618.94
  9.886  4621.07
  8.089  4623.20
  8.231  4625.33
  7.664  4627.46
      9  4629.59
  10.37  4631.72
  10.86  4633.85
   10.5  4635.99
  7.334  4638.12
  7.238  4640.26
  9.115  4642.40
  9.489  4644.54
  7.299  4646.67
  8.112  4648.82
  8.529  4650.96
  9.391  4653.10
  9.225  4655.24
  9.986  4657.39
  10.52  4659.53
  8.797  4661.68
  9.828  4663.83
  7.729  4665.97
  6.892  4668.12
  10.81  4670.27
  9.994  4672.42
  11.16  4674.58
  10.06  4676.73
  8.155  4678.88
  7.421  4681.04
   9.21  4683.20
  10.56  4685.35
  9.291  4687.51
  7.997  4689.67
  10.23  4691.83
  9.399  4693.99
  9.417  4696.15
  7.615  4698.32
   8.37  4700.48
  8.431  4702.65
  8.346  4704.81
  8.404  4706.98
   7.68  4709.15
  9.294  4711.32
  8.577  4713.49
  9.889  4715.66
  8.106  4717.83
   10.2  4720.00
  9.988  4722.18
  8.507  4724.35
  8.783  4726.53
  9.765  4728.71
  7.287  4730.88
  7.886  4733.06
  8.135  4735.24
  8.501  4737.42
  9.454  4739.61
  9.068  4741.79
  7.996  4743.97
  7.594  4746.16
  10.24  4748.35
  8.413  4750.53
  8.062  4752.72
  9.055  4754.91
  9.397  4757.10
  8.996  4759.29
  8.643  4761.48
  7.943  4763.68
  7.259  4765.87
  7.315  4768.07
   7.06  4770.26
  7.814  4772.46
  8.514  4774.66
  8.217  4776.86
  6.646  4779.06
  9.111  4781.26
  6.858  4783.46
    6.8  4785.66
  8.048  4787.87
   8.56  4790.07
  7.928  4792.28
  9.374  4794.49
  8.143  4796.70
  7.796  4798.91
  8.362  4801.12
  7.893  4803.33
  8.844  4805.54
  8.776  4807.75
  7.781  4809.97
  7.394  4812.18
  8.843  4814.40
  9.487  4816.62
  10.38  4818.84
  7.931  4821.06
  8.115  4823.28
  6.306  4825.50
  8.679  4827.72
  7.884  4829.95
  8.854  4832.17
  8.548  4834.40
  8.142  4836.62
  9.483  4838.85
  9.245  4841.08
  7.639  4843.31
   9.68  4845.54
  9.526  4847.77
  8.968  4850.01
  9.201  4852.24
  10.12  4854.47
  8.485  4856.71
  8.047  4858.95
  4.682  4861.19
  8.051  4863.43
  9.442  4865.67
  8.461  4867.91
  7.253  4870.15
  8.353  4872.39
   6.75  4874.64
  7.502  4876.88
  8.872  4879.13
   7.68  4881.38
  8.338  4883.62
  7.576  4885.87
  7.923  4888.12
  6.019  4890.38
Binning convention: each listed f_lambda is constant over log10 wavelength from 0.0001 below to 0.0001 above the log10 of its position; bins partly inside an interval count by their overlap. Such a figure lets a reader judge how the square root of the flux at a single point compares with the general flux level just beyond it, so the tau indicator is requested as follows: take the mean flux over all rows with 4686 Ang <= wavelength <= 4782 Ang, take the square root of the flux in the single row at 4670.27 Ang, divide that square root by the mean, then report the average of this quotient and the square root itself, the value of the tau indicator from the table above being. 1.84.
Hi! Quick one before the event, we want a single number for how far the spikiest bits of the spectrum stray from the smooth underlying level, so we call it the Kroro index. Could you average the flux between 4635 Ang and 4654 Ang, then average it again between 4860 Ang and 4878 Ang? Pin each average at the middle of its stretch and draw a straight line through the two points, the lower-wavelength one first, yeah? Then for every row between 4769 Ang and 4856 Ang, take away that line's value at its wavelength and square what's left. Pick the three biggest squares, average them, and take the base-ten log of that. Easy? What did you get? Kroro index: 0.75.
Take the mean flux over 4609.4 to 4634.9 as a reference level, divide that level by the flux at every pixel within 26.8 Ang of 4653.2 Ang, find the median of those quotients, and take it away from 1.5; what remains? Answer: 0.54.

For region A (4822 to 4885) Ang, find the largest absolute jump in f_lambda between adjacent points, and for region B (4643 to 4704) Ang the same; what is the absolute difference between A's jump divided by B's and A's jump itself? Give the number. 2.5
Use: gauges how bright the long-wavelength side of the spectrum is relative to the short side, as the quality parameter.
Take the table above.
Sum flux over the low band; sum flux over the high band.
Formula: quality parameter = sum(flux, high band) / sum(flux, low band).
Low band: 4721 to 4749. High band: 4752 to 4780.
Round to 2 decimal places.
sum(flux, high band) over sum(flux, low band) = 0.93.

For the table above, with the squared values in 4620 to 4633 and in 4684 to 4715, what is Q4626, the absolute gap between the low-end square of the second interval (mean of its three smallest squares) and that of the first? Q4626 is 3.7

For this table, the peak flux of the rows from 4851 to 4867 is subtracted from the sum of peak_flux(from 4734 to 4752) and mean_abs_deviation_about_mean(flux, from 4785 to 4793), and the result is 0.6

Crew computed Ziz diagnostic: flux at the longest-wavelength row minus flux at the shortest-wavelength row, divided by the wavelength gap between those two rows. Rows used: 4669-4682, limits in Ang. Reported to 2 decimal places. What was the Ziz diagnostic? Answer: -0.31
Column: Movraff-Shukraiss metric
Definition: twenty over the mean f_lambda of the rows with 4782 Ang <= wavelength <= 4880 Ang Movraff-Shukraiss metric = 2.41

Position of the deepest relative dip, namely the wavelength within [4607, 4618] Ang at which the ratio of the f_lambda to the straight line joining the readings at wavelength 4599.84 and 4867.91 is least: 4612.56 Ang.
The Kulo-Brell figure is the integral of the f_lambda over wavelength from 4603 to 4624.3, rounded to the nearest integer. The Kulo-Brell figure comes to 178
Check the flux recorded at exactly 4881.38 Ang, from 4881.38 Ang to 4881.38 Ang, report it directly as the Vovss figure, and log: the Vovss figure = 7.68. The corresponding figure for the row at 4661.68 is 8.797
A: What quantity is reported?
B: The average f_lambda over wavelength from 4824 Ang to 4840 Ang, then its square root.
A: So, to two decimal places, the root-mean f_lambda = 2.88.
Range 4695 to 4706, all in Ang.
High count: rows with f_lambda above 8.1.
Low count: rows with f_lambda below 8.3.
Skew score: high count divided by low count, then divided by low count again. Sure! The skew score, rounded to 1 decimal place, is 4.0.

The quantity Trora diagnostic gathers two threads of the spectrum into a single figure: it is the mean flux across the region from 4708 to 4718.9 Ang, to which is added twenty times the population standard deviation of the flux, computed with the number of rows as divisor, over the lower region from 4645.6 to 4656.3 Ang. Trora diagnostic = 24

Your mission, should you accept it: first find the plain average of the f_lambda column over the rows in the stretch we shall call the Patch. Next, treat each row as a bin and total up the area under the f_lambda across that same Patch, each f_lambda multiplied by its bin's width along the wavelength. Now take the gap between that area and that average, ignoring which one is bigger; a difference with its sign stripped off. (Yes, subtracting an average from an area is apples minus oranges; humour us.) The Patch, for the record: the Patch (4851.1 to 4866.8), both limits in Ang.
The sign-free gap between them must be 122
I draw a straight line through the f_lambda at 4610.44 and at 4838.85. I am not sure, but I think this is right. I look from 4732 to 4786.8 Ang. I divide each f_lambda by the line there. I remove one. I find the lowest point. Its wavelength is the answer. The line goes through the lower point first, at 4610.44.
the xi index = 4779.06 Ang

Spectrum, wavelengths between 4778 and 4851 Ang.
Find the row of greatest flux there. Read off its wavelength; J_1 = 4818.84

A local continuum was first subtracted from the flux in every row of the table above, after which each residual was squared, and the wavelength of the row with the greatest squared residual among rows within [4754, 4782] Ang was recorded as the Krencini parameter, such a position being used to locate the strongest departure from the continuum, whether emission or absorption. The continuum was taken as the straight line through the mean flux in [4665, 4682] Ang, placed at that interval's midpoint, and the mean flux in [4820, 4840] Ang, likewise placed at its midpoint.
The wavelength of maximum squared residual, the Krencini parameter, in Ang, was 4779.06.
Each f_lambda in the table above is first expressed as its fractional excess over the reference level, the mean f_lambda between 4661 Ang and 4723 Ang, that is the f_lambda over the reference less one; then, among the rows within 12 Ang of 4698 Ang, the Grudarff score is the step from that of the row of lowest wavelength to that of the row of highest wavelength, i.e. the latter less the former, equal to -0.18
